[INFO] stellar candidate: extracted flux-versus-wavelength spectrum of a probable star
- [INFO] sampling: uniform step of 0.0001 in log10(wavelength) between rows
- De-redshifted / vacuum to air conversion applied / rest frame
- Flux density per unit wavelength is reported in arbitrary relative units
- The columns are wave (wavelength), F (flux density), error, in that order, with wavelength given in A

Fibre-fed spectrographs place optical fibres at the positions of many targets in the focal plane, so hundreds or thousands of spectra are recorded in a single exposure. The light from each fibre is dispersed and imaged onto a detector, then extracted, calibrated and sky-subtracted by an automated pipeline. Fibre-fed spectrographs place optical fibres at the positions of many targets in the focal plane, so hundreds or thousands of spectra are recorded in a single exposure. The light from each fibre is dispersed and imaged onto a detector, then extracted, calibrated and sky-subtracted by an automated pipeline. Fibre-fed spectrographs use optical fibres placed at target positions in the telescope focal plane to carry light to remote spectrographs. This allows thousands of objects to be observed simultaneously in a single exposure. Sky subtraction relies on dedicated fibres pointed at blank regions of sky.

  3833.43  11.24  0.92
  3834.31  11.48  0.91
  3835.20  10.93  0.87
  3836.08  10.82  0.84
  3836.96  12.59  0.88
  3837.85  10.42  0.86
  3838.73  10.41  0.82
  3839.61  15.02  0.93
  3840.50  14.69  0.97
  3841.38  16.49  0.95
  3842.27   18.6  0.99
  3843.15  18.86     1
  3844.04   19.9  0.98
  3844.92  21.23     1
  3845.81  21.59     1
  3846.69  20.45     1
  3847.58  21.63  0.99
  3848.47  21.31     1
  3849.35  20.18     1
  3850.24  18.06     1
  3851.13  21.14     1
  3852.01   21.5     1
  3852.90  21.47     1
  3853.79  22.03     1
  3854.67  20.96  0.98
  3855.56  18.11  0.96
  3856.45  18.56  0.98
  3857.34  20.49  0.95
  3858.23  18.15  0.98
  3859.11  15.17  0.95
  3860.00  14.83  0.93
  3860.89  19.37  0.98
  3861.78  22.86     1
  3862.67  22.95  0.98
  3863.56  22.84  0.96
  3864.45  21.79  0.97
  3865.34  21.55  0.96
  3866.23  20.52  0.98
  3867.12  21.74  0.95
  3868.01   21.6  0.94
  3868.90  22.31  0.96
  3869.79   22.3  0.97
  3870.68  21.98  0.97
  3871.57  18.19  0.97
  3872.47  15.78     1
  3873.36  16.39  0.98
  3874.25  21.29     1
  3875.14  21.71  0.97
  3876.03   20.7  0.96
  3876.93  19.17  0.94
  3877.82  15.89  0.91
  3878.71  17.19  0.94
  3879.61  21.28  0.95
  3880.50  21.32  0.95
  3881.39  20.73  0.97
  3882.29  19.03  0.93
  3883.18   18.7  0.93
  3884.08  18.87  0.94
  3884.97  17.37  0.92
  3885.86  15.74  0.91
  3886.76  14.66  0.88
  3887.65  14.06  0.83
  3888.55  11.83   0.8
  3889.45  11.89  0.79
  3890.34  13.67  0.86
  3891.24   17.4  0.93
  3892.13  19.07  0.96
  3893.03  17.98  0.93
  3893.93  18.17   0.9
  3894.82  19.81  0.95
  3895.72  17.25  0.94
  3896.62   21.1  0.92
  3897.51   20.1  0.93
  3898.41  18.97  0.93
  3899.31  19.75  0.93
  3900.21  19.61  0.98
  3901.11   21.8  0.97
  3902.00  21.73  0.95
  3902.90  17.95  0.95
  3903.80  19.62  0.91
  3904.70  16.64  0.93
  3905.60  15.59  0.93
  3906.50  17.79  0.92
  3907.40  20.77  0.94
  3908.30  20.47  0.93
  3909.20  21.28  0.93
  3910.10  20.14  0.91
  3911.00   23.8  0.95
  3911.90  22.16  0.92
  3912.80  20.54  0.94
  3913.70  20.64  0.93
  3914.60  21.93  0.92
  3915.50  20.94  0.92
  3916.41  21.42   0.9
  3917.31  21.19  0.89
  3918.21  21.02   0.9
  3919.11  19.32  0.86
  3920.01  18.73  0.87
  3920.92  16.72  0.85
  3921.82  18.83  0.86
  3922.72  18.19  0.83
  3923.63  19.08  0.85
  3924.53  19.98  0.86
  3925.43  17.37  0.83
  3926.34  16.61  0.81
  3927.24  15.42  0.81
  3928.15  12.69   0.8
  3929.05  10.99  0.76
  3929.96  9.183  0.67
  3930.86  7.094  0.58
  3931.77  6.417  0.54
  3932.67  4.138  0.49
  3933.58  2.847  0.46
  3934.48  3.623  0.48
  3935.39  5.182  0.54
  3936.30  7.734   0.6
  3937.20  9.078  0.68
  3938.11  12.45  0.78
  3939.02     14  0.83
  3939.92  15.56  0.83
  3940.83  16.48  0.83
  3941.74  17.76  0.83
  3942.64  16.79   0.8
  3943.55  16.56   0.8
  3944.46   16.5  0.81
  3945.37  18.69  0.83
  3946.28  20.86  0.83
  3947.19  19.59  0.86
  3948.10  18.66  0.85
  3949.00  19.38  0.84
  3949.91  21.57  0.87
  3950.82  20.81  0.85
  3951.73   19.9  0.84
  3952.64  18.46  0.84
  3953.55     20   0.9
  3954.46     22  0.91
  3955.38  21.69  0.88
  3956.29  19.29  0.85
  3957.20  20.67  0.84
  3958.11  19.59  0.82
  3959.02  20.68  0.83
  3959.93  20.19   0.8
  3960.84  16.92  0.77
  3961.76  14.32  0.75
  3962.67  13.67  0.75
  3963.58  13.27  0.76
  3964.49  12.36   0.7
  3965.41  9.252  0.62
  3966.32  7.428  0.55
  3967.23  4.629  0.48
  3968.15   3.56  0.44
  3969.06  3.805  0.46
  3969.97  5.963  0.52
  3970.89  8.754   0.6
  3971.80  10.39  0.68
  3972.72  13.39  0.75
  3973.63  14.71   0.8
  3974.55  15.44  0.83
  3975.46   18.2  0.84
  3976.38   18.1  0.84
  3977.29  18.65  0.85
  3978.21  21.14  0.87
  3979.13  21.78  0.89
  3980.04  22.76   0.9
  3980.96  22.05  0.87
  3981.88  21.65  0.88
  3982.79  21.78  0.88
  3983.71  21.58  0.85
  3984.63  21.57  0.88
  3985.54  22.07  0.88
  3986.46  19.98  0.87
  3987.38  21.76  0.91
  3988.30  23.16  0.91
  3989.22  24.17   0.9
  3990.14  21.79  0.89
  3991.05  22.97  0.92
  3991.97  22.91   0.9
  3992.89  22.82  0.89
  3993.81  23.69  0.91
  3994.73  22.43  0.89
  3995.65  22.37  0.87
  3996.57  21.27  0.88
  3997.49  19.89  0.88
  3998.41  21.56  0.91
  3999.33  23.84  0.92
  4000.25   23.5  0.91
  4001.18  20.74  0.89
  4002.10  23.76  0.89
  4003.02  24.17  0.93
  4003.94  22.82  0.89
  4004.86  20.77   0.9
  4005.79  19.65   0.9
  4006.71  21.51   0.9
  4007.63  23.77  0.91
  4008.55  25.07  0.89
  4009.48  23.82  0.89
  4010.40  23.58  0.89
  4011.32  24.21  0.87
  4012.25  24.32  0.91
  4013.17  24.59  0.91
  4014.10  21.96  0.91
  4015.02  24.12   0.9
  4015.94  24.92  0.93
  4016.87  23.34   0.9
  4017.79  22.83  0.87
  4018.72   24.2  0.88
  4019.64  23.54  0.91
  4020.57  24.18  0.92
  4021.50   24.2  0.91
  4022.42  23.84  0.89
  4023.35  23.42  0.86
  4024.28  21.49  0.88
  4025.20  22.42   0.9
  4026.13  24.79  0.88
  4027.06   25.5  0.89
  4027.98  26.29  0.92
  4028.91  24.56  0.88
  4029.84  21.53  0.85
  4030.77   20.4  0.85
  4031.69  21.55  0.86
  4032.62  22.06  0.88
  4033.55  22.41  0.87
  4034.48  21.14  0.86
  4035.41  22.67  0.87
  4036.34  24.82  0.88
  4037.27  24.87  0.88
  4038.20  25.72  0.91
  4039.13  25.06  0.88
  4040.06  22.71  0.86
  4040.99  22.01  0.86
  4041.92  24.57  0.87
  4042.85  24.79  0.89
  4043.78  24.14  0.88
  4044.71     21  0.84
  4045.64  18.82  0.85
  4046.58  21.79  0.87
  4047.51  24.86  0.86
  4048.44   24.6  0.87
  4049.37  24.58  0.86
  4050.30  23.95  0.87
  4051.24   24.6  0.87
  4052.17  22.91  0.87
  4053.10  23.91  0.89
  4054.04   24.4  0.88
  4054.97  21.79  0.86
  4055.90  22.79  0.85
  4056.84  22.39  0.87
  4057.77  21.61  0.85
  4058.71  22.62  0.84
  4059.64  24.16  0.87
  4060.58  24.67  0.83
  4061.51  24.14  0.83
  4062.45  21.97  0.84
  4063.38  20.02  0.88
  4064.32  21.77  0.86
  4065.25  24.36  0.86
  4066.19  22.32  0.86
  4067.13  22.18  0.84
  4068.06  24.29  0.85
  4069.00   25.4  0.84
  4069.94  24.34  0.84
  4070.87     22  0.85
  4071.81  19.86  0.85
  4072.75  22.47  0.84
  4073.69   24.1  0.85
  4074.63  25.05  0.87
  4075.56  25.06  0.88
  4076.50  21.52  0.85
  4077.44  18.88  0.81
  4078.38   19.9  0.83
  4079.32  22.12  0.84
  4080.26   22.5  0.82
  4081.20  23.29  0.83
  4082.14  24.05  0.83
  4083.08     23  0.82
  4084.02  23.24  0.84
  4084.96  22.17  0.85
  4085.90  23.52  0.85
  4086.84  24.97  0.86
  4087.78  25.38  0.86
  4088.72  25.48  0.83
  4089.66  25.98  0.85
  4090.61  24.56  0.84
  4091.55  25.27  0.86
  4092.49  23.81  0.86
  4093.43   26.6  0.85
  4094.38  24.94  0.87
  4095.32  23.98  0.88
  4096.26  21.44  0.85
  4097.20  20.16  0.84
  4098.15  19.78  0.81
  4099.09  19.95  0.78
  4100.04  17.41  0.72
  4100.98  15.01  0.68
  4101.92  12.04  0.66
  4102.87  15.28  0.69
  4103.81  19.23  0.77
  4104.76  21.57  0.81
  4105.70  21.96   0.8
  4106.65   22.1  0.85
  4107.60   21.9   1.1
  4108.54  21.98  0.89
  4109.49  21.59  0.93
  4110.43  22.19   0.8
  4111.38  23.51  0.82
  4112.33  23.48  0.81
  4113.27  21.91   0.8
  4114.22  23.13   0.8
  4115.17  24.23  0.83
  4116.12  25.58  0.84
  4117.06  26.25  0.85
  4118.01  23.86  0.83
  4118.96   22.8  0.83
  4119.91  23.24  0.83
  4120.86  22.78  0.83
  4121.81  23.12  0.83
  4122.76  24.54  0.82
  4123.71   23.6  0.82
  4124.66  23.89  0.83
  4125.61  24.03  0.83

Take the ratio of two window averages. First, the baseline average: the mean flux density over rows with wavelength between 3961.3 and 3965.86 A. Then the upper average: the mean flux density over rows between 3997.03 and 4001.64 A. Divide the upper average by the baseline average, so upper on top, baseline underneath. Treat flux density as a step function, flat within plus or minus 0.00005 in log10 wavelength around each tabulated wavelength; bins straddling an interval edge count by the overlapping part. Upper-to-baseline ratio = 1.7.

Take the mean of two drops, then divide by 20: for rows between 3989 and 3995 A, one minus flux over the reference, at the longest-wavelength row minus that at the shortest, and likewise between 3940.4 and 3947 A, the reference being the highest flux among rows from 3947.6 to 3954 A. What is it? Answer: -0.0031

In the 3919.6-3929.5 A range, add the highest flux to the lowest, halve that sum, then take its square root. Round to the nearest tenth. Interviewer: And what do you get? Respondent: 3.9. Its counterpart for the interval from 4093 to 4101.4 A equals 4.6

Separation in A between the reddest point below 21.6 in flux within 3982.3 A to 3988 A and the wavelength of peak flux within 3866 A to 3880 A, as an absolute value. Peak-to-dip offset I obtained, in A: 117.6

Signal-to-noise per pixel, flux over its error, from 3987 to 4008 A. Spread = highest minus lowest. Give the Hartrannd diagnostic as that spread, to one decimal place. 5.0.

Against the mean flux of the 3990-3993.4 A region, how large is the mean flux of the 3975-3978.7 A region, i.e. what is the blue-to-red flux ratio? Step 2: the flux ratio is 0.8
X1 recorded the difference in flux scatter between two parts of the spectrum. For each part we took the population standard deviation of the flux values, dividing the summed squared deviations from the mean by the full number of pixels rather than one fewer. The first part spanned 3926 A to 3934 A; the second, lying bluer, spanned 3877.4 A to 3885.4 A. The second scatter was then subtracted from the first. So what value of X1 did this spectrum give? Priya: 2.7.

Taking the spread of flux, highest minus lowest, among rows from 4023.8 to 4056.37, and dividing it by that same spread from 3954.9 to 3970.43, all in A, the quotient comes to 0.4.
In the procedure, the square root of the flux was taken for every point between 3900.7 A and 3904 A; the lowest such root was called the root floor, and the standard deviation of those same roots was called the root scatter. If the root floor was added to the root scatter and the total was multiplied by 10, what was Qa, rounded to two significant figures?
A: 44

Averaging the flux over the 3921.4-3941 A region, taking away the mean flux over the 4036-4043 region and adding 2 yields -10.4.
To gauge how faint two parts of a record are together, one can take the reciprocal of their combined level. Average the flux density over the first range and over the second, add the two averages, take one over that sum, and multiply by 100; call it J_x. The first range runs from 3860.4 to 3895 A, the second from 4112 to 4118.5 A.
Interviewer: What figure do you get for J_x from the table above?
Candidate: 2.32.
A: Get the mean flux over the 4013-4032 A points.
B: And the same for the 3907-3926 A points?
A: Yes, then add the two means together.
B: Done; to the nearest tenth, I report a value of 43.7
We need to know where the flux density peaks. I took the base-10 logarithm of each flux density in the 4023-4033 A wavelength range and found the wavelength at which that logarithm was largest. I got 4027.98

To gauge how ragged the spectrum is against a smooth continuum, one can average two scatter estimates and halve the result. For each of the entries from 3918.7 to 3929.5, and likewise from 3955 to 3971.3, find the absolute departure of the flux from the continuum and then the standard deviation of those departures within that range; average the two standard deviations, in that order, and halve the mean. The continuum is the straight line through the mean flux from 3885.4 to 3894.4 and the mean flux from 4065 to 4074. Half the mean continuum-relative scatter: 1.7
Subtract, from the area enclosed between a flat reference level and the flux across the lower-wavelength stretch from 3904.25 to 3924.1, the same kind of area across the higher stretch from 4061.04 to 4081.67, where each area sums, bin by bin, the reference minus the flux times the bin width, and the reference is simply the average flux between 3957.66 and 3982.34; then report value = 61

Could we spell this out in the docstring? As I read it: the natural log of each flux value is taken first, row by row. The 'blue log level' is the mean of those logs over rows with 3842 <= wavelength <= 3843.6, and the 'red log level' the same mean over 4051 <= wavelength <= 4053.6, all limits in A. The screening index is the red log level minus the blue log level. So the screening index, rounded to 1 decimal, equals 0.2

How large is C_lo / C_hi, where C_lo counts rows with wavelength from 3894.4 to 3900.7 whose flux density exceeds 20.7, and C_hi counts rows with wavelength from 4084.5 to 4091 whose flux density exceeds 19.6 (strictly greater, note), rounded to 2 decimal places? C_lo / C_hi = 0.14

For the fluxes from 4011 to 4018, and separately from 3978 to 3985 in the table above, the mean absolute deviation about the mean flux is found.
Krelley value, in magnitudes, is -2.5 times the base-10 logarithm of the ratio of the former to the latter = -1.0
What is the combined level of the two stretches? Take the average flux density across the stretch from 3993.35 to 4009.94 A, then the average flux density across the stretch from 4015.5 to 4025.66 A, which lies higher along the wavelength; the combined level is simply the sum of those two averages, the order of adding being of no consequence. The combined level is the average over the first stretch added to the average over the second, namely 46.0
